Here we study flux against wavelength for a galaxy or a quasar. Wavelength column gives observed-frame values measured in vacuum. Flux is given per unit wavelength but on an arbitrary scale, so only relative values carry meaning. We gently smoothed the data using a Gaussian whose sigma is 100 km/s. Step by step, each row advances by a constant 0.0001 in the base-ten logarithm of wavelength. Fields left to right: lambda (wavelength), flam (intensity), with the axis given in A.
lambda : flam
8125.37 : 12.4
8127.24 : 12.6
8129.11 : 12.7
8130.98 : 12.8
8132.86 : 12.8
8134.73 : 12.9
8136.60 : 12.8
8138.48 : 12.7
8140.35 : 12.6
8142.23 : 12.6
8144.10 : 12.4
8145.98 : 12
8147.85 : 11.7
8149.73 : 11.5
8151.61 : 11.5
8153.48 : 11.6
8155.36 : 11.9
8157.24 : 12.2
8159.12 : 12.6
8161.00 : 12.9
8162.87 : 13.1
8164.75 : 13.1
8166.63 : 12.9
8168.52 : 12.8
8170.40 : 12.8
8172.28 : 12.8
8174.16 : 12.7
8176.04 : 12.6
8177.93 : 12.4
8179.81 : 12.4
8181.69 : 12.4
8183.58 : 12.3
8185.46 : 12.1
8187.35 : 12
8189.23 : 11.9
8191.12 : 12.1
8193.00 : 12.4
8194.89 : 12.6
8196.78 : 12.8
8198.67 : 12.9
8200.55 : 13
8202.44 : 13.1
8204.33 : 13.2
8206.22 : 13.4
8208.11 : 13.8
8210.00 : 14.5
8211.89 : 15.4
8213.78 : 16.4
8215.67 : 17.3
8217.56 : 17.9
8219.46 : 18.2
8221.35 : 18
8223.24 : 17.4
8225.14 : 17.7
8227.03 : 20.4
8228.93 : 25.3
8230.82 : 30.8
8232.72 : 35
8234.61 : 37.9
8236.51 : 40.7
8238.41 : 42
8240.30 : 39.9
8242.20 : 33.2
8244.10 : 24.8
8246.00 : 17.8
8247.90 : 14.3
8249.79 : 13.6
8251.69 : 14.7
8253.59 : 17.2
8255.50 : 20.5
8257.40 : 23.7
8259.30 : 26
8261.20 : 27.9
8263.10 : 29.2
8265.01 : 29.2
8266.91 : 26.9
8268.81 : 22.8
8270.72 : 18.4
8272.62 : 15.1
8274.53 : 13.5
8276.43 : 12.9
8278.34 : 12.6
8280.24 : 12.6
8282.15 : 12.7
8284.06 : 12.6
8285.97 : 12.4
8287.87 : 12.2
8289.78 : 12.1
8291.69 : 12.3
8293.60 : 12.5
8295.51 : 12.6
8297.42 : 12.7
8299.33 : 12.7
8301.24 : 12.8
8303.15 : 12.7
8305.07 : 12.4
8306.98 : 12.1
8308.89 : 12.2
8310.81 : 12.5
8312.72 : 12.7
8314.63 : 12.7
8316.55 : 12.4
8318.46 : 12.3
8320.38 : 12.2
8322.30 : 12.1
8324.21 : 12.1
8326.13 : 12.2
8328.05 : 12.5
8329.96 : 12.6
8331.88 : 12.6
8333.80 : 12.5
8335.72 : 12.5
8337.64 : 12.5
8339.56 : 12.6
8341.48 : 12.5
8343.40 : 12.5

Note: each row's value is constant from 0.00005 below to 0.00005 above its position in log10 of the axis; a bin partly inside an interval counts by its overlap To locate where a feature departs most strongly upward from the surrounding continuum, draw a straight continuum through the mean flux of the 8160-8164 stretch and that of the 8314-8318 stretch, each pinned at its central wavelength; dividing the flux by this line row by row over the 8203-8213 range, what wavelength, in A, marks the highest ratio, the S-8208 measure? 8211.89 A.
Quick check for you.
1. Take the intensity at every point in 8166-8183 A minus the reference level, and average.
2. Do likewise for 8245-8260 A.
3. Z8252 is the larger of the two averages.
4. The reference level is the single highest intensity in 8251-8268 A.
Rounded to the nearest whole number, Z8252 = -11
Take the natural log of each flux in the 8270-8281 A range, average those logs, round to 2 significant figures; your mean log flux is 2.6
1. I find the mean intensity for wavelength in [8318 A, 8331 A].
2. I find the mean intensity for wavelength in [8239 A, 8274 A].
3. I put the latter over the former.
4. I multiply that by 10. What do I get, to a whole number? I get 19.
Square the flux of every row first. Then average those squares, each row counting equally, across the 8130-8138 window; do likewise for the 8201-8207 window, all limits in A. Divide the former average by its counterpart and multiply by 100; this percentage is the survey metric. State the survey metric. 94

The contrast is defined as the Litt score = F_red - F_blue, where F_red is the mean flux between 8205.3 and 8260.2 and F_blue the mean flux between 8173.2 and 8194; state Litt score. 10.4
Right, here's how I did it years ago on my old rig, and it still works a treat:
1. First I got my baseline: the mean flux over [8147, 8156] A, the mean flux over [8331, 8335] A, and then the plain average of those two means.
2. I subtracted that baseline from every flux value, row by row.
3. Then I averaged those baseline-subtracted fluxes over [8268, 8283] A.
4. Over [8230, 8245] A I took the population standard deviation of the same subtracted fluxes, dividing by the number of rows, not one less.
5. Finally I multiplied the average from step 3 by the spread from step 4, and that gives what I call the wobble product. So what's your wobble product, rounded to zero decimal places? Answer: 16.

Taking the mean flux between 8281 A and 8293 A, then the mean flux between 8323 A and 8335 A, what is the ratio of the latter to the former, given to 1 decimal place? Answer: 1.0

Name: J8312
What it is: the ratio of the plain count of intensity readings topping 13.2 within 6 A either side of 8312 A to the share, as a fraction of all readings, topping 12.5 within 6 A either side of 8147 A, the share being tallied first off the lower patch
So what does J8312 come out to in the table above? 0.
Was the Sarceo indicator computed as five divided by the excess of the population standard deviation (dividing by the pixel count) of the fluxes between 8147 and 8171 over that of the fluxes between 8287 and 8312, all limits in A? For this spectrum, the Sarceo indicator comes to 13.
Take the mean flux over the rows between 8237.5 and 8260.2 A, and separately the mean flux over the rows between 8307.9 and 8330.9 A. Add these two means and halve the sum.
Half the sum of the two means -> 18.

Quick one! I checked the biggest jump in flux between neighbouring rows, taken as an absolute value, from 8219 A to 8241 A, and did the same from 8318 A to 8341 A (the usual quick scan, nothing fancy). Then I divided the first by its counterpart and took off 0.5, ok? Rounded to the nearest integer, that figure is 18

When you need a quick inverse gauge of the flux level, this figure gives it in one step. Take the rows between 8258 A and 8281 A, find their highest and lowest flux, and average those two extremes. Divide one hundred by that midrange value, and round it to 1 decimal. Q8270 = 4.8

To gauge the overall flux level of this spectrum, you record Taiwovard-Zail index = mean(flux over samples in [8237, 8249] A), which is 29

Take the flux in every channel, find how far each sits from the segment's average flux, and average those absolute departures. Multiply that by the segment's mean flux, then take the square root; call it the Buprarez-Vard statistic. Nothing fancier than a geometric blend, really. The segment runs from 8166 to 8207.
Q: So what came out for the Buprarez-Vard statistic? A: 2.0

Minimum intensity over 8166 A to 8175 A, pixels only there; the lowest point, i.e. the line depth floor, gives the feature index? 12.7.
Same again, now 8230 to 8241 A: 30.8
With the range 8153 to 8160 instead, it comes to 11.6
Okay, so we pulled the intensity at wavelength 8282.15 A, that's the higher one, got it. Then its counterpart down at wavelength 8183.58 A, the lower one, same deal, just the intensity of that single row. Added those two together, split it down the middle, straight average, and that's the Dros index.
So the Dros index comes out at 12.5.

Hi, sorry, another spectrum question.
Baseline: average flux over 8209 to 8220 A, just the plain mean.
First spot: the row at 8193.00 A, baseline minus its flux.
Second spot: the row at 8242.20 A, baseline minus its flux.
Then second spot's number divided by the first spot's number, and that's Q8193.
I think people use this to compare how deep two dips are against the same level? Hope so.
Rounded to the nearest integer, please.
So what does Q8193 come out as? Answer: -4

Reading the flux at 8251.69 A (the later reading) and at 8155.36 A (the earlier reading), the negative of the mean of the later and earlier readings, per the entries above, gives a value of -13.3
